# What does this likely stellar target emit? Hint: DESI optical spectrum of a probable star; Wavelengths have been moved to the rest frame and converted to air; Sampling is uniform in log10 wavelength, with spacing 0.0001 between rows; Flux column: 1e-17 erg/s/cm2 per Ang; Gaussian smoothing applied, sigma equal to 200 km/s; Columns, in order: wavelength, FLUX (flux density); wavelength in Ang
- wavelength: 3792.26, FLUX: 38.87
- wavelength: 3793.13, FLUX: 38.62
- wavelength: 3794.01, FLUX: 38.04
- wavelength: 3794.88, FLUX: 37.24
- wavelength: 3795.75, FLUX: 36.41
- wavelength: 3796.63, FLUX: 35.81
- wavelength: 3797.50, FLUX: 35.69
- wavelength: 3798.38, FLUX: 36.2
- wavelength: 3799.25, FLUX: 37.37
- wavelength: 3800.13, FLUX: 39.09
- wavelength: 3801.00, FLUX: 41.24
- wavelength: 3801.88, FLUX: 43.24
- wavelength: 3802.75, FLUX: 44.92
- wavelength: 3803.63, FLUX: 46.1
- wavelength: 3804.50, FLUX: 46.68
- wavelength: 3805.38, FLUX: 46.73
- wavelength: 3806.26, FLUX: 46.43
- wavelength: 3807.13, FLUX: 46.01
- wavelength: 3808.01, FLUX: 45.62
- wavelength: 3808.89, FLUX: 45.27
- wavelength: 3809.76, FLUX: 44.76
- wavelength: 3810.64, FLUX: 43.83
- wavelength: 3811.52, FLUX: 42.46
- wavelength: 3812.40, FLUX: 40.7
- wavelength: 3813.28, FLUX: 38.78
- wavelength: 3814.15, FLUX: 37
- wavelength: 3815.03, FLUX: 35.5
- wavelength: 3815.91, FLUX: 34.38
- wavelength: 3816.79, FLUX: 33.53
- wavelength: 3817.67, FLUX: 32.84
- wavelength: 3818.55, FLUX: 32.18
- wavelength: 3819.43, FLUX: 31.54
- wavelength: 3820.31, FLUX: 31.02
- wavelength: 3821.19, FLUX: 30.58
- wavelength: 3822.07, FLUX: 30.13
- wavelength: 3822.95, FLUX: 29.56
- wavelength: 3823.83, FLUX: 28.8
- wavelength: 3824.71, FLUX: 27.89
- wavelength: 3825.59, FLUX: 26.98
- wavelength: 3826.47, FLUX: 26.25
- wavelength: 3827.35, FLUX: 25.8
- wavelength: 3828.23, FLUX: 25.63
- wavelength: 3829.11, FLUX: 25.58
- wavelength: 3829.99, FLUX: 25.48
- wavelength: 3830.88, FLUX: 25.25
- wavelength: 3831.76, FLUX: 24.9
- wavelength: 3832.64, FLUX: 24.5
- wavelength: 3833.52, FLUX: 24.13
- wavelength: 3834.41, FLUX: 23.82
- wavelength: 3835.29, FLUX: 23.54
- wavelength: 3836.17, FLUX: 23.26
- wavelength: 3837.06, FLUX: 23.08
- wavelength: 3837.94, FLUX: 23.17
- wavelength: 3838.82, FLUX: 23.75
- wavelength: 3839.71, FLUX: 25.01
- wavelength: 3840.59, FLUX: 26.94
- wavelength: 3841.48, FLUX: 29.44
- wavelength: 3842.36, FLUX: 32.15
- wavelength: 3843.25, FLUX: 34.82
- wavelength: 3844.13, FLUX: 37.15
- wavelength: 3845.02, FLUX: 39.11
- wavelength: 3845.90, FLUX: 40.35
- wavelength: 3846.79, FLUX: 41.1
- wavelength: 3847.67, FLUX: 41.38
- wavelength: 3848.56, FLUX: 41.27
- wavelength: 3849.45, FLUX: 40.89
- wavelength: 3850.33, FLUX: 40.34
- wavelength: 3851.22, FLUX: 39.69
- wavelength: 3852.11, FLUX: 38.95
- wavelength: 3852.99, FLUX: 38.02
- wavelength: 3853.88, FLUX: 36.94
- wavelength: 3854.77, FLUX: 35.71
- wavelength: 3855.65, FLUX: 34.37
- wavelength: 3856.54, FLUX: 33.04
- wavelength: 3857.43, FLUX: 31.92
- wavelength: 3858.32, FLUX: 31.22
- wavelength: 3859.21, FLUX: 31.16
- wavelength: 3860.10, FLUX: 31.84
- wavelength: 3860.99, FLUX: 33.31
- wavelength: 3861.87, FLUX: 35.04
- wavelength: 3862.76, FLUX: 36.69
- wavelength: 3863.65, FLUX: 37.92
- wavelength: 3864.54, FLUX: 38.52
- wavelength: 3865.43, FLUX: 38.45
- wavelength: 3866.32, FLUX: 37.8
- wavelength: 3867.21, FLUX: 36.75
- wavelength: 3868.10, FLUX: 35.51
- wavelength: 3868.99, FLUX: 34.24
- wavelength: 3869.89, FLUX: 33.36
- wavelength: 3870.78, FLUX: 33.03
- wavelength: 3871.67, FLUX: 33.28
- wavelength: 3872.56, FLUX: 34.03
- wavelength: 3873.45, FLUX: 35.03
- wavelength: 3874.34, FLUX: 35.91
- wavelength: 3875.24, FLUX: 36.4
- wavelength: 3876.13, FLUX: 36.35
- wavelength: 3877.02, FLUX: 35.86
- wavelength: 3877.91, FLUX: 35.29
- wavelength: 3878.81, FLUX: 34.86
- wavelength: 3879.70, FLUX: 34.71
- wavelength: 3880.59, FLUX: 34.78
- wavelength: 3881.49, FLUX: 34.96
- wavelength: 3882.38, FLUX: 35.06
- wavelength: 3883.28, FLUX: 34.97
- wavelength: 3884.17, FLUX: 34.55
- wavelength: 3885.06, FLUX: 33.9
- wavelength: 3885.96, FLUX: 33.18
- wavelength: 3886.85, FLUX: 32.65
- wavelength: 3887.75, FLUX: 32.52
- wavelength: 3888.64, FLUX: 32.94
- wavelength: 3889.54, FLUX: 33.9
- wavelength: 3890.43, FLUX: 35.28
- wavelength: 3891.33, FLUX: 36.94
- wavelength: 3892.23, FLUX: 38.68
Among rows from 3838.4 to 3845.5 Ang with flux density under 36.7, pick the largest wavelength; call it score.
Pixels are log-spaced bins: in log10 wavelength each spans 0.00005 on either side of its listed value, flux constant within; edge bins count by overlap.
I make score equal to 3843.25 Ang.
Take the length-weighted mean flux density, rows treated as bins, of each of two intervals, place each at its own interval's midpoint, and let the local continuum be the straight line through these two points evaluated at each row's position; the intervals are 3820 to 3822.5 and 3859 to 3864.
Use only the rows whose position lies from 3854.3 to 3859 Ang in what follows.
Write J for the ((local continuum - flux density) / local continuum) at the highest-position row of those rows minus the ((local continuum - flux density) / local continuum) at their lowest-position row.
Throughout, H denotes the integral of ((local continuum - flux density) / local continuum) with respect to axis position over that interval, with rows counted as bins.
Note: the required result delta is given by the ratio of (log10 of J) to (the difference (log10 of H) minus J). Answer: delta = 0.8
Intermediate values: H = 0.11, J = 0.142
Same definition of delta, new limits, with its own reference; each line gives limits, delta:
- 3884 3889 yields 3.5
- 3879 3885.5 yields 2.7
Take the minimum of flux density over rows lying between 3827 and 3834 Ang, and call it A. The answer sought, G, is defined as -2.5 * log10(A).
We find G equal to -3.46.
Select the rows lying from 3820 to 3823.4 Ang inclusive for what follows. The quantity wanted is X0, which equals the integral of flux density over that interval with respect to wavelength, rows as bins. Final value 103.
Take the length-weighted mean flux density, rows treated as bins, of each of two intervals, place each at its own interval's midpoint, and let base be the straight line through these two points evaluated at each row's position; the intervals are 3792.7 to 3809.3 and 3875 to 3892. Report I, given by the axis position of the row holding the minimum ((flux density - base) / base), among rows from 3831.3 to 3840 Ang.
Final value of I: 3837.06 Ang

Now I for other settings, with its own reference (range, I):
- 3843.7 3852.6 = 3844.13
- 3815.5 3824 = 3823.83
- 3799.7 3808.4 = 3800.13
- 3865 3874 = 3870.78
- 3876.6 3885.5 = 3885.06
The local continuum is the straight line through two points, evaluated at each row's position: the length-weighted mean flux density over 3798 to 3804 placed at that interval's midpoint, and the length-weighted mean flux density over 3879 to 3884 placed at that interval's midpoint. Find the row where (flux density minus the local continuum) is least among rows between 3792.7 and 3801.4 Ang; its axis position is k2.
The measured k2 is 3797.50 Ang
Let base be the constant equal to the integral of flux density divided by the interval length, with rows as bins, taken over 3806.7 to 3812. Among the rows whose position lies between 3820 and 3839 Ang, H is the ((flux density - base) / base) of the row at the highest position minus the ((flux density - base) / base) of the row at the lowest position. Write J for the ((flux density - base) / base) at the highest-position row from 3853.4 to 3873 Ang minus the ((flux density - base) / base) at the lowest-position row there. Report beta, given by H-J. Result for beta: -0.1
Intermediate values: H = -0.2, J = -0.07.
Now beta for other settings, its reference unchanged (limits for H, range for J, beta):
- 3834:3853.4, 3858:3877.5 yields 0.2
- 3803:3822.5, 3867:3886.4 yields -0.3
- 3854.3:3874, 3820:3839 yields 0.1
